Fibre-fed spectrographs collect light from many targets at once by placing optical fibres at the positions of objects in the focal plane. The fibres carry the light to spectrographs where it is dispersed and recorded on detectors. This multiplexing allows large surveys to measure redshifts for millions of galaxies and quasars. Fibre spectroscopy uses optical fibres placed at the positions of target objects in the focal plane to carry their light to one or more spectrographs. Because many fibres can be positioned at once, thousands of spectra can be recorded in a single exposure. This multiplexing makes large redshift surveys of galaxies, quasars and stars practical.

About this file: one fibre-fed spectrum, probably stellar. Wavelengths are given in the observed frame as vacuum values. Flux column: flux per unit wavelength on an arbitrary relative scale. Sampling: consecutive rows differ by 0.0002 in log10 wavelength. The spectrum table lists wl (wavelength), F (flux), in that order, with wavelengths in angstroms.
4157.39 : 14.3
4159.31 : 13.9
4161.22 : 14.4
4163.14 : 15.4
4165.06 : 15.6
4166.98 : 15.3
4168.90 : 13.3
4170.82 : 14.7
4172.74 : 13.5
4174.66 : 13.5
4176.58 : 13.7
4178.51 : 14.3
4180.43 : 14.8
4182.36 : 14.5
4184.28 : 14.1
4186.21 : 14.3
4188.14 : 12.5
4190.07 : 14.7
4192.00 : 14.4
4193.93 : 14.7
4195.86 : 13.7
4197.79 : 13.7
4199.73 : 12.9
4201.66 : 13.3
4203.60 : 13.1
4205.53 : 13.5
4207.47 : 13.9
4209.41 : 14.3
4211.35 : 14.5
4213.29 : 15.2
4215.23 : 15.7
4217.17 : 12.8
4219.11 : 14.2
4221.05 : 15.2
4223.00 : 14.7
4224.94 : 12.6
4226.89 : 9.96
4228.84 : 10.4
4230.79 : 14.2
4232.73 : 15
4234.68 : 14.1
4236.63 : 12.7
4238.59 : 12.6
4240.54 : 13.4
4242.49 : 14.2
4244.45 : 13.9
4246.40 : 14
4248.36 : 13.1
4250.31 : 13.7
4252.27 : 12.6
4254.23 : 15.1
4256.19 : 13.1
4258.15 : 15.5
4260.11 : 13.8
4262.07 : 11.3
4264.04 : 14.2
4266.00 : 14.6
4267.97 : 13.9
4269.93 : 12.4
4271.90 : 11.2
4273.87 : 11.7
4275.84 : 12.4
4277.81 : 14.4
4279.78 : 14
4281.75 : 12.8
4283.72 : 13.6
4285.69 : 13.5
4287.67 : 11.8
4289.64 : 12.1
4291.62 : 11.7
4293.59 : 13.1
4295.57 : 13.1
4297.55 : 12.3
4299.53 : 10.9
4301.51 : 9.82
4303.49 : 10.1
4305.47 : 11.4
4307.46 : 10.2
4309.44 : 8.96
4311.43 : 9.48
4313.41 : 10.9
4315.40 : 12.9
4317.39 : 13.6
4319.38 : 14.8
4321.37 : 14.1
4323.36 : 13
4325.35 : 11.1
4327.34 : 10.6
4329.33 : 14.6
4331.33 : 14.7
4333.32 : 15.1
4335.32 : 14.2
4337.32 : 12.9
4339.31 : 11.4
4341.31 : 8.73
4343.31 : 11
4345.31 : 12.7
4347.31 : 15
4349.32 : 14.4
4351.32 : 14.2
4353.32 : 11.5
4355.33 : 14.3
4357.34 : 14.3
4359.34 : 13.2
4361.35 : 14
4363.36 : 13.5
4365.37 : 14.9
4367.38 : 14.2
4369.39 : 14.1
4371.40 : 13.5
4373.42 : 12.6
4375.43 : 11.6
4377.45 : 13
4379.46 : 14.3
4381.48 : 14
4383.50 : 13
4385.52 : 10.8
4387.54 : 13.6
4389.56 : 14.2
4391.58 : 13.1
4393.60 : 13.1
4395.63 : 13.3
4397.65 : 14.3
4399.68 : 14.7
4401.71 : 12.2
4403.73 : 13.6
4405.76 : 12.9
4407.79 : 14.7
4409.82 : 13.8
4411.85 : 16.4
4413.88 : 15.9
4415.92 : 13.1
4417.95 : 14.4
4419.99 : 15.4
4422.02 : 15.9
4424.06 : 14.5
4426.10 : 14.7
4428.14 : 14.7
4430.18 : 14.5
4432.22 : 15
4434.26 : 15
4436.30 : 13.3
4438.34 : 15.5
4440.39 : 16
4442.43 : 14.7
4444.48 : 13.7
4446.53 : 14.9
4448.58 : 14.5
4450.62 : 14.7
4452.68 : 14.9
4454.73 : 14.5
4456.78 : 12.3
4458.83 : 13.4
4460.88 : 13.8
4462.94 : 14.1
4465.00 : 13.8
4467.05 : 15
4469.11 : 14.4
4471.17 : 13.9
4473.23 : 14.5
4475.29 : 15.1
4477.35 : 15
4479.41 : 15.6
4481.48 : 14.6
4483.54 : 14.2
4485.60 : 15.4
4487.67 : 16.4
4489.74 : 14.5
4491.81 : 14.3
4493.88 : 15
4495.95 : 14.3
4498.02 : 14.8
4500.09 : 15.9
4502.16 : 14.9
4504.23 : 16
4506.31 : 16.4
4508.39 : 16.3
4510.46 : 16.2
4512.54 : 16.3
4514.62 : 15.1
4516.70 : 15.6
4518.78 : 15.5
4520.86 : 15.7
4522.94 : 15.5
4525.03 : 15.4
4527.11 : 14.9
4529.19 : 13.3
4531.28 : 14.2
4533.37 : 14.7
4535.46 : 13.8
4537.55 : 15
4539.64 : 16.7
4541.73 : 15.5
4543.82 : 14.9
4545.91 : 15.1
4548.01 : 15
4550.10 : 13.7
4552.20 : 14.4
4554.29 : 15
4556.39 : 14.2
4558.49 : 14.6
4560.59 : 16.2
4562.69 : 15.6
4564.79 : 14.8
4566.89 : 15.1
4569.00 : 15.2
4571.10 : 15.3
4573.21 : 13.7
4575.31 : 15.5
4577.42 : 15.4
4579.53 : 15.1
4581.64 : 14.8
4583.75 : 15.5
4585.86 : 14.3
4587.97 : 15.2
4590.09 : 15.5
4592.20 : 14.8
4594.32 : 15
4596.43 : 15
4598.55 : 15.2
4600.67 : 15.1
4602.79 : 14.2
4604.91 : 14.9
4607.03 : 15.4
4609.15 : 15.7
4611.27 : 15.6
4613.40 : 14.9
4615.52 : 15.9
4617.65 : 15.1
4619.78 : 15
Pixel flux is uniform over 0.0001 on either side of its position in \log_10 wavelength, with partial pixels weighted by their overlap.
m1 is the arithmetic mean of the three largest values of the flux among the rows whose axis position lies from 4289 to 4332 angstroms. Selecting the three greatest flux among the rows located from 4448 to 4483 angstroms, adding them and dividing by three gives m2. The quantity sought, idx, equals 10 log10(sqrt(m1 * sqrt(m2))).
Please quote 8.79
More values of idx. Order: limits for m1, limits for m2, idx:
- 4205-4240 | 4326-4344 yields 8.86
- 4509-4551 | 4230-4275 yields 9.03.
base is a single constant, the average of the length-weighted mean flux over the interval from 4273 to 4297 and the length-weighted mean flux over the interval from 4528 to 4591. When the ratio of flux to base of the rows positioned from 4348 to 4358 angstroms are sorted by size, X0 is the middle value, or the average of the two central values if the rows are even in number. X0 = 1.03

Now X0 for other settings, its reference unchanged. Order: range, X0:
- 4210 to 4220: 1.04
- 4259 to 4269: 1.00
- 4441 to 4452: 1.06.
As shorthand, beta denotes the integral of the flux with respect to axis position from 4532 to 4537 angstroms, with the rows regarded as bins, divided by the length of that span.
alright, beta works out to 14.31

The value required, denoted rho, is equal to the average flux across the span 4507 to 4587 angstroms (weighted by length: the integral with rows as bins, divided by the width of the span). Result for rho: 15.1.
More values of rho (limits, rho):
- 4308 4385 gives 13.0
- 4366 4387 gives 13.2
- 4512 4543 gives 15.1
